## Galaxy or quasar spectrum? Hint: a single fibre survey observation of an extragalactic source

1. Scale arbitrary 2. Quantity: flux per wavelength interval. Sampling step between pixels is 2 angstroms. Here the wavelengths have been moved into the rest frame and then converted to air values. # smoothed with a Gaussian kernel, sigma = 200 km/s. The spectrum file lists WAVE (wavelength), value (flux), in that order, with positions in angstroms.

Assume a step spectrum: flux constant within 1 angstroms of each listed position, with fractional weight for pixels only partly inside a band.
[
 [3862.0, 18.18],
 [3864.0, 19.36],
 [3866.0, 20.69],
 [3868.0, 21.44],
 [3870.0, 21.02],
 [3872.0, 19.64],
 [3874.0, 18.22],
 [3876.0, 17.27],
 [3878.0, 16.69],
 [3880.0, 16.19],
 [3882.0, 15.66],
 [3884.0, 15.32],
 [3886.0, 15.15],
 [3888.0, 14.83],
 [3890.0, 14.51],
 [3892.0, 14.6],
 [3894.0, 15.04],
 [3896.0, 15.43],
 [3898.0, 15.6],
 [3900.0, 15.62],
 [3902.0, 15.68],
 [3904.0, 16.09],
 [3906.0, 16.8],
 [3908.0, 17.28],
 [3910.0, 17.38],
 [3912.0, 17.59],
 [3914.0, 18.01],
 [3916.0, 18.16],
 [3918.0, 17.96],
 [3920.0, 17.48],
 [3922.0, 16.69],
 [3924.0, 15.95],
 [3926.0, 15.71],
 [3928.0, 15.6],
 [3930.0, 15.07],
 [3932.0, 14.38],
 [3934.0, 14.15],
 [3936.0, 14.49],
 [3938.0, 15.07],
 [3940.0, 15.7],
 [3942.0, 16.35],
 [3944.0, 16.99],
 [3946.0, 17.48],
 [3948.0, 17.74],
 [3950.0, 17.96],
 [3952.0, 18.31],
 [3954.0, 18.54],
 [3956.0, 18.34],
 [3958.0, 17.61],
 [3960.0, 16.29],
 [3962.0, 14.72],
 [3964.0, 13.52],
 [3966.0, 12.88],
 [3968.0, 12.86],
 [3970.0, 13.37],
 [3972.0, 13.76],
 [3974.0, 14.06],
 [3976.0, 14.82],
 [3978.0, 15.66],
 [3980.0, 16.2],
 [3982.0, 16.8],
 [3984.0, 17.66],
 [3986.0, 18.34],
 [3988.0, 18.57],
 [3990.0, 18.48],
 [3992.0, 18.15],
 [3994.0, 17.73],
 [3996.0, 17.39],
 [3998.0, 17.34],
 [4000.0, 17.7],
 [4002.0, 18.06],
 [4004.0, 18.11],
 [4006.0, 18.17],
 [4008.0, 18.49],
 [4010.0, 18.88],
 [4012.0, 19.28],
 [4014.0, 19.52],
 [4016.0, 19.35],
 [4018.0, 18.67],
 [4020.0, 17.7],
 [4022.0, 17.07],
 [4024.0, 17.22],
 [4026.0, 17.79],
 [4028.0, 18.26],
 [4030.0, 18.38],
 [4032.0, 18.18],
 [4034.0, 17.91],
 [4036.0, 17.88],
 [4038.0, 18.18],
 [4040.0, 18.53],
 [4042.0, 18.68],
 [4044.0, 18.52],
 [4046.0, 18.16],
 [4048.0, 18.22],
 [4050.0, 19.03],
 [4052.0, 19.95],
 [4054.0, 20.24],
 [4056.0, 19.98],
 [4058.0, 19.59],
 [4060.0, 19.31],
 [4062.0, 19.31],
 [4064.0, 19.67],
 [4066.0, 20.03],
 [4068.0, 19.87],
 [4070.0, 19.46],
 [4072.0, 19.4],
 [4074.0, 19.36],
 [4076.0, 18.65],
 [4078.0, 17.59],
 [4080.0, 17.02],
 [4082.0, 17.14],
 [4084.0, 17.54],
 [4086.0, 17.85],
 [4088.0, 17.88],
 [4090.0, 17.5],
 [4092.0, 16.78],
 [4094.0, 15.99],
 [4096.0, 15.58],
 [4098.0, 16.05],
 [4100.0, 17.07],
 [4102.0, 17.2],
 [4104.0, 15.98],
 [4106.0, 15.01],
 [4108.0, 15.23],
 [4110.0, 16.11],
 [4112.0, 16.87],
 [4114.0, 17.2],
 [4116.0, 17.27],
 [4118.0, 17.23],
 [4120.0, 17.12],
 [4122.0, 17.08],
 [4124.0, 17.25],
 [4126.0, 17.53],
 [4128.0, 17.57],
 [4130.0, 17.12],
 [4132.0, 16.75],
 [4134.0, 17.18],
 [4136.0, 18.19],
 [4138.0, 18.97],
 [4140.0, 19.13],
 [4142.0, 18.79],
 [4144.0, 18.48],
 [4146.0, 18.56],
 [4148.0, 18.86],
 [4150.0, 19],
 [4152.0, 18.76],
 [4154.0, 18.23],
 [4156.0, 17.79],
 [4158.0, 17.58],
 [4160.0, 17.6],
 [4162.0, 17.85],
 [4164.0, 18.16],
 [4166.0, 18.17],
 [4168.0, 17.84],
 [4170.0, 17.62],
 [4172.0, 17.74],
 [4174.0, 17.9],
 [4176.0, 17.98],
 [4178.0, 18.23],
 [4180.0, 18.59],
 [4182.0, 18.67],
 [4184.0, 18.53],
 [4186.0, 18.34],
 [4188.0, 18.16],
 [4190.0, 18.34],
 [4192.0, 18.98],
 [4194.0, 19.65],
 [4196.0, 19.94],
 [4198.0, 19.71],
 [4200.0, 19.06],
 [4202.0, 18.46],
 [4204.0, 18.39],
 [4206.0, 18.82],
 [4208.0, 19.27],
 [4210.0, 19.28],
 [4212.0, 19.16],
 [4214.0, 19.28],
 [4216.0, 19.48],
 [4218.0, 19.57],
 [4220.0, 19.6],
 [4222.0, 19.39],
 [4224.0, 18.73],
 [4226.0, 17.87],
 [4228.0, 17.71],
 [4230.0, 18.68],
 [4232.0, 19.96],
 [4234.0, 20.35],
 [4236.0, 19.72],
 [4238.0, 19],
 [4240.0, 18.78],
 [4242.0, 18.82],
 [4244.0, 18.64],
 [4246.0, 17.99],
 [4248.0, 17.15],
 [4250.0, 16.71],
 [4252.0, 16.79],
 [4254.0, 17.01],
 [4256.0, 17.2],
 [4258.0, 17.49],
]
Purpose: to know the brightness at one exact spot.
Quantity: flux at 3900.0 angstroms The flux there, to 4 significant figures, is 15.62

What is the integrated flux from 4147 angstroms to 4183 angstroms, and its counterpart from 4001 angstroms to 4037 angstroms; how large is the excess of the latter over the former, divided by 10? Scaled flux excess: 0.5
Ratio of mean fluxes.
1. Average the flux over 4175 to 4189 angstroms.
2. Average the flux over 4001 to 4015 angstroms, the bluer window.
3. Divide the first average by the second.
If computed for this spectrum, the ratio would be 0.98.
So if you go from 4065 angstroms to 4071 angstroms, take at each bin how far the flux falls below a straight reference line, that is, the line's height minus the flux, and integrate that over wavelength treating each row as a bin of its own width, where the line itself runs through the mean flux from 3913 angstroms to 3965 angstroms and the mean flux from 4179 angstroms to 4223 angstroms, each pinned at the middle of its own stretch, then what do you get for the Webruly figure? -12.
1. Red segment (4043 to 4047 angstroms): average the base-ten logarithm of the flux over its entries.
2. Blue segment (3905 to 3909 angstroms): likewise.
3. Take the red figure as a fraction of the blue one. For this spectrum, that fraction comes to 1.03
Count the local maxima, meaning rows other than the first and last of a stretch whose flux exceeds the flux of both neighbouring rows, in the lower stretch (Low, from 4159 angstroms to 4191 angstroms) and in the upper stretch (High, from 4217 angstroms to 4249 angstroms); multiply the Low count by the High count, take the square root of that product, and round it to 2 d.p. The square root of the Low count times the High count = 2.45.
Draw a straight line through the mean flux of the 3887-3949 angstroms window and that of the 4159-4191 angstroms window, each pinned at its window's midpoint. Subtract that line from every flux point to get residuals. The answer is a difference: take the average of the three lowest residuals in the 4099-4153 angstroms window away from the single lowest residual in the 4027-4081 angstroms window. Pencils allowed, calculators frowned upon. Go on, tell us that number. 1.8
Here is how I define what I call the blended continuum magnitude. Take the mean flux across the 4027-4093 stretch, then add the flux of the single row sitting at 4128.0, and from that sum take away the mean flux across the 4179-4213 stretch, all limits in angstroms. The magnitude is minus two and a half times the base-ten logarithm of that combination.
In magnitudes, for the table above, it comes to -3.09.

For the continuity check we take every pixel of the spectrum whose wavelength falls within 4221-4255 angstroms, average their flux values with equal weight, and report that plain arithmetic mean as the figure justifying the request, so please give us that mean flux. 18.4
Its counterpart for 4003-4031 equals 18.3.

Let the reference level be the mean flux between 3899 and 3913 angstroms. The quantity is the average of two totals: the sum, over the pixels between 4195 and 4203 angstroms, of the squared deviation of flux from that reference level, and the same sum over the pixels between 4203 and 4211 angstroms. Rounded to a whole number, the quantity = 26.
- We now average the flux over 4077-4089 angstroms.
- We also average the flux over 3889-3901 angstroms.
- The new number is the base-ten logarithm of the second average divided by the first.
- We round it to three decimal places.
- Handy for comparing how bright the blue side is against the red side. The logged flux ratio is -0.063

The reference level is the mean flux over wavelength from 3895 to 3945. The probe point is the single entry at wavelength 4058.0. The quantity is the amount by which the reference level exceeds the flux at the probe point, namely -3.4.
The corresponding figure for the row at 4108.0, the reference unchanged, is 1.0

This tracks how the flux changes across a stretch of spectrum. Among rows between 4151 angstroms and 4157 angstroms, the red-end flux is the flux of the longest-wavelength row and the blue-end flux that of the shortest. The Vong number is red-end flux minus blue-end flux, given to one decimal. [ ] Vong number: -1.0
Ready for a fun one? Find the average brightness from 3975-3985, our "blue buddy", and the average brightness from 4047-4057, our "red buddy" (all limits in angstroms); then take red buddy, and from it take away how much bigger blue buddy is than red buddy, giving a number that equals 22.7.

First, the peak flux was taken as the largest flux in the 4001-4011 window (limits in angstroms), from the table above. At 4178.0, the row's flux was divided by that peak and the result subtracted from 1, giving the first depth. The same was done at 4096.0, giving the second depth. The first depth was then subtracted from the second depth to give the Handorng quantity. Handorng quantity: 0.14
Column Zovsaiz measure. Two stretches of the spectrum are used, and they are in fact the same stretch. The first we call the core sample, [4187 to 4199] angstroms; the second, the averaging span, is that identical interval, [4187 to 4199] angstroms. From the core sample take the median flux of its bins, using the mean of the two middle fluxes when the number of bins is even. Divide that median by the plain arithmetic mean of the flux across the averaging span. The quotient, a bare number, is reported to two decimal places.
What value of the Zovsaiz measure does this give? 1.01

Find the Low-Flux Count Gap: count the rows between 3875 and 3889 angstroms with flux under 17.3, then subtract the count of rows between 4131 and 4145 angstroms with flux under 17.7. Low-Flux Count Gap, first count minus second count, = 5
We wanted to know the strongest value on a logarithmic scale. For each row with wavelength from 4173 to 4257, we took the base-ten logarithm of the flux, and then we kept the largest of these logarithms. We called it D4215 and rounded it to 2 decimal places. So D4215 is 1.31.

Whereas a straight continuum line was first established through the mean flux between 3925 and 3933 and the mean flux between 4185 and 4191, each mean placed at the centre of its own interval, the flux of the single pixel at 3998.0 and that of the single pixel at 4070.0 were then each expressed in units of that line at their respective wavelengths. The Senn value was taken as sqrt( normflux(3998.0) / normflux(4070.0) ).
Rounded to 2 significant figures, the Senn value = 0.97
